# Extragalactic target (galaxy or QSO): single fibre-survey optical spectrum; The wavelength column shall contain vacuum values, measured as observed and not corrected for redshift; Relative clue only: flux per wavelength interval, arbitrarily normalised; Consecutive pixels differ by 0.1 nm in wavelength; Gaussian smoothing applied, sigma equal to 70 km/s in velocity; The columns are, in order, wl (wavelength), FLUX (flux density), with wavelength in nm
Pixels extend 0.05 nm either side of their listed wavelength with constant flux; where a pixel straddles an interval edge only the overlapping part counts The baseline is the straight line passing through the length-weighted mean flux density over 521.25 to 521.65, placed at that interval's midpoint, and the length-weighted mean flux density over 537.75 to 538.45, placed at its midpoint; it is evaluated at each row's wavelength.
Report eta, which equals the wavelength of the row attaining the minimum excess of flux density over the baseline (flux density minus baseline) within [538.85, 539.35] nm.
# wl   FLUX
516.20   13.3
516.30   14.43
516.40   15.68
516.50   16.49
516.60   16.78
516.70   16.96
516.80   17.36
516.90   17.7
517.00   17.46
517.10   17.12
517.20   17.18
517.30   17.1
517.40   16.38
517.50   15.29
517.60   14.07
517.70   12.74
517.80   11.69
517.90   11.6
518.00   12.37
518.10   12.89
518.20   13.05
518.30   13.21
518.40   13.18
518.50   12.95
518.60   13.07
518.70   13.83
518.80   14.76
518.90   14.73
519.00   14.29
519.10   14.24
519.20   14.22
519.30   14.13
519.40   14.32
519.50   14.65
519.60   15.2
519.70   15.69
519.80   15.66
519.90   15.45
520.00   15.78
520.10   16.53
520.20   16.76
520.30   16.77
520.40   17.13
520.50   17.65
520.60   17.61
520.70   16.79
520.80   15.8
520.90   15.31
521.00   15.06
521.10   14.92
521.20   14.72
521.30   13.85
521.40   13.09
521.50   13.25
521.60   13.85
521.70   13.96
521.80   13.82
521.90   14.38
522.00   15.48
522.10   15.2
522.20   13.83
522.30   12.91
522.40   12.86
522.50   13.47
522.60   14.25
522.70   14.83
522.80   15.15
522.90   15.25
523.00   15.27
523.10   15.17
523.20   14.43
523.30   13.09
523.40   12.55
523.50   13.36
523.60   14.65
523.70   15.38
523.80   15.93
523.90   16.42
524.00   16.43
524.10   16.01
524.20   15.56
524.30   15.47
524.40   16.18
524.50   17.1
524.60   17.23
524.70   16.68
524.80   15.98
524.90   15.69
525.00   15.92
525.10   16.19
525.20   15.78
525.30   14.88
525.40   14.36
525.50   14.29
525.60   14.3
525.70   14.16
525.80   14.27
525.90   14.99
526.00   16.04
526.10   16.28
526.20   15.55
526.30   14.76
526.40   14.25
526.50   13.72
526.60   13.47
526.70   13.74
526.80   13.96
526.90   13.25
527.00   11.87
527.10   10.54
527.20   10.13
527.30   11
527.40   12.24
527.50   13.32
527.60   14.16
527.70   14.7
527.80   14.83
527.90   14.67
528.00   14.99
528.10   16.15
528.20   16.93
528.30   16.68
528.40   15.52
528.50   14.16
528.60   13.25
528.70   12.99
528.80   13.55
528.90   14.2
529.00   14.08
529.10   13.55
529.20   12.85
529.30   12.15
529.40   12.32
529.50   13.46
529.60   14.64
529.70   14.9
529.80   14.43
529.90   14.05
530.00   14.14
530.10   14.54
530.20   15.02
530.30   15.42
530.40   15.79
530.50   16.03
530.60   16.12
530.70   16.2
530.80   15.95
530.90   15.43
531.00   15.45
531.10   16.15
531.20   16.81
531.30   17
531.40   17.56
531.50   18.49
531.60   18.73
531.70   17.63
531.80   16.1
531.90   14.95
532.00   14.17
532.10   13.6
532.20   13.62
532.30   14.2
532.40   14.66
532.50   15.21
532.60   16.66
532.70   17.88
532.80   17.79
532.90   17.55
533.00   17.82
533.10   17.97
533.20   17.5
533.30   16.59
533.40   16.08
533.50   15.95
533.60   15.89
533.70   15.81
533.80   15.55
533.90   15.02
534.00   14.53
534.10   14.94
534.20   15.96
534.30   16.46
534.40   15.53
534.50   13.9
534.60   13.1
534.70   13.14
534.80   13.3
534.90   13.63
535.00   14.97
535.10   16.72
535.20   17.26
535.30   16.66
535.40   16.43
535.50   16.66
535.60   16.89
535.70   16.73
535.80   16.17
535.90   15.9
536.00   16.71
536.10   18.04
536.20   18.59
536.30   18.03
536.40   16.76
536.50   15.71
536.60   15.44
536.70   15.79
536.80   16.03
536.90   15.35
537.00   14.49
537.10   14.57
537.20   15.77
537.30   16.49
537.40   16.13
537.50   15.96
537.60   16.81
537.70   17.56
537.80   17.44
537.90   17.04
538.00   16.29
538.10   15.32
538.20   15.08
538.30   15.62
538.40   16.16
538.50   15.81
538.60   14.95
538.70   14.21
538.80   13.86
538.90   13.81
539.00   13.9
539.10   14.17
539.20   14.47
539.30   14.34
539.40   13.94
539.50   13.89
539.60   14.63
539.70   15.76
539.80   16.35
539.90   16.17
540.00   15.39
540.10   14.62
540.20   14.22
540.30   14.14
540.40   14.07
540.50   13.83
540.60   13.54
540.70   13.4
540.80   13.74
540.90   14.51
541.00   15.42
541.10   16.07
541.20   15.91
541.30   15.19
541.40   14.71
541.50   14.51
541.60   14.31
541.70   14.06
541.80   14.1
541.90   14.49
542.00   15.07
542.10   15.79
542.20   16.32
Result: 538.90 nm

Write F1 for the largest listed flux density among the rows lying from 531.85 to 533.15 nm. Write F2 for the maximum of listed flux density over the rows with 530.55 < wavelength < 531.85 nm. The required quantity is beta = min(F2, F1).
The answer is 18.0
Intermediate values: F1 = 17.97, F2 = 18.73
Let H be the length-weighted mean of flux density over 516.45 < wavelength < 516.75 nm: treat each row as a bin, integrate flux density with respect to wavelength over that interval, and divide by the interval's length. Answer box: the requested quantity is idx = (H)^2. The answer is 280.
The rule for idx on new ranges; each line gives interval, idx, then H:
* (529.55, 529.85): 215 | 14.7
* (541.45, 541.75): 204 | 14.3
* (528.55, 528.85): 176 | 13.3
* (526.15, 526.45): 221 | 14.9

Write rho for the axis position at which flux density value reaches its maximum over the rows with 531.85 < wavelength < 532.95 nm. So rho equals 532.70 nm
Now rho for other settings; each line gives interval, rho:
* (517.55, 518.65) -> 517.60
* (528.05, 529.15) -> 528.20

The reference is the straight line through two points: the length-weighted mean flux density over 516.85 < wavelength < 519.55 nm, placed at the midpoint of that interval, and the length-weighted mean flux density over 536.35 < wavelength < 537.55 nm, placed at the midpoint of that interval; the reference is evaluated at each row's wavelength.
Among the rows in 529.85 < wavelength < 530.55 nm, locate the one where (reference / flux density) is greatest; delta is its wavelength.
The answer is 529.90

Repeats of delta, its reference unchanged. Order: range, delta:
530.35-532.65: 532.10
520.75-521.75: 521.40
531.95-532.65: 532.10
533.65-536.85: 534.60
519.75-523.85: 523.40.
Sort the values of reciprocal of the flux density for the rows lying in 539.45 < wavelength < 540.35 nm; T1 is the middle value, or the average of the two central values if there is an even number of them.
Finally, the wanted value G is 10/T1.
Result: 146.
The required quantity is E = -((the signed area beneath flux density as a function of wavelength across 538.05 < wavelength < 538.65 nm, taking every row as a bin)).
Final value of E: -9.3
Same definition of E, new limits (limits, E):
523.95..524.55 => -9.7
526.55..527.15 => -7.7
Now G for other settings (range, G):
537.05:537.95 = 165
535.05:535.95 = 167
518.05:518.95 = 132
